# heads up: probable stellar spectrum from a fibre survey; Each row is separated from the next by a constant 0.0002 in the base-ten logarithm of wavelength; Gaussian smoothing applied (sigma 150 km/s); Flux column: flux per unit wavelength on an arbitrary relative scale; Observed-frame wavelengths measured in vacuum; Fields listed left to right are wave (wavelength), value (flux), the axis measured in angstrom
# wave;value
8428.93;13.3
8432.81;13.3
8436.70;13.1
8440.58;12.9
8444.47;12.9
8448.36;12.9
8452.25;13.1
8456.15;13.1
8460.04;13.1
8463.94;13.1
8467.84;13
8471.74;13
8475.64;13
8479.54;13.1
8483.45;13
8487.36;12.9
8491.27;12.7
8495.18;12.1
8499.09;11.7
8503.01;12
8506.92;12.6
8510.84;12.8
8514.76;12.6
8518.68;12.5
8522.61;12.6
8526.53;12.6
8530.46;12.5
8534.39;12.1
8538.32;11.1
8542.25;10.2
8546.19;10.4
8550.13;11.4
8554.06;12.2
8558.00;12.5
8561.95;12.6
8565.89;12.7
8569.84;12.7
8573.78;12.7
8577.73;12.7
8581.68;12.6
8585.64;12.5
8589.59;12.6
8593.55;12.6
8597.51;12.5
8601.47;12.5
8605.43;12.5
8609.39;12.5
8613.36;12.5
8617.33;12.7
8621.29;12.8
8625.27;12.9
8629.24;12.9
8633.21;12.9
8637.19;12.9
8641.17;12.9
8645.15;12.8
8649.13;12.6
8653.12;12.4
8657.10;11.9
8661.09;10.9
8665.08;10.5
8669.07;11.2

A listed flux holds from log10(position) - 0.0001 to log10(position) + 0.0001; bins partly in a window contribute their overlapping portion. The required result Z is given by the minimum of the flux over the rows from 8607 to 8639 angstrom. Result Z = 12.5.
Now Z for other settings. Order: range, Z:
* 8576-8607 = 12.5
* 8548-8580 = 11.4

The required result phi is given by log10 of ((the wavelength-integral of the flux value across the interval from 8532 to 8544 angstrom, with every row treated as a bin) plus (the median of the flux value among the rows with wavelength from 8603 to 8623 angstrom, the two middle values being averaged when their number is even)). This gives 2.17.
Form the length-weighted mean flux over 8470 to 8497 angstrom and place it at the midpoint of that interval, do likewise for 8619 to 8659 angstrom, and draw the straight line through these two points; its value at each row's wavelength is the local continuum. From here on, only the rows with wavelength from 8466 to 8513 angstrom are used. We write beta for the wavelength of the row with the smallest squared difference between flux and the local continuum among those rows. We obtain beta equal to 8510.84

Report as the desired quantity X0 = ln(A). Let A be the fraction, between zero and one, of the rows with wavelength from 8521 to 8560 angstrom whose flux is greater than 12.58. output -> -1.61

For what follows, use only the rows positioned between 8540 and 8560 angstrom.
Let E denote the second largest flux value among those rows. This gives 12.2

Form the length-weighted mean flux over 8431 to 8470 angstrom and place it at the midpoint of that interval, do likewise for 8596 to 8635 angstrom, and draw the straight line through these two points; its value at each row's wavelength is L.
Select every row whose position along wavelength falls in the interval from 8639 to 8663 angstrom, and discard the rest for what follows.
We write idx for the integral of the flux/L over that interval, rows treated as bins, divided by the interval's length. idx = 0.973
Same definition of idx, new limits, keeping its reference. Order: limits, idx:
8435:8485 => 1.000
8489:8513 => 0.953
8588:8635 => 0.998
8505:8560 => 0.933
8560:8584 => 0.992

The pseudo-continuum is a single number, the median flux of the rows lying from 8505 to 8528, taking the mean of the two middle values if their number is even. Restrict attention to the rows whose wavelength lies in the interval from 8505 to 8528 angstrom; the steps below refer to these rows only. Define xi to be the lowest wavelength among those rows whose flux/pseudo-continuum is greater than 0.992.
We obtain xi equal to 8506.92 angstrom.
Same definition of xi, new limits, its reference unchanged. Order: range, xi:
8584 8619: 8585.64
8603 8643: 8605.43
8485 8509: 8487.36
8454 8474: 8456.15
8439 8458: 8440.58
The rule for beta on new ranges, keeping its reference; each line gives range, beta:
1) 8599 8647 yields 8617.33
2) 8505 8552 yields 8510.84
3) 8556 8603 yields 8577.73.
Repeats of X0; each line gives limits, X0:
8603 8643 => -0.36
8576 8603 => -0.56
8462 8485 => 0.00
